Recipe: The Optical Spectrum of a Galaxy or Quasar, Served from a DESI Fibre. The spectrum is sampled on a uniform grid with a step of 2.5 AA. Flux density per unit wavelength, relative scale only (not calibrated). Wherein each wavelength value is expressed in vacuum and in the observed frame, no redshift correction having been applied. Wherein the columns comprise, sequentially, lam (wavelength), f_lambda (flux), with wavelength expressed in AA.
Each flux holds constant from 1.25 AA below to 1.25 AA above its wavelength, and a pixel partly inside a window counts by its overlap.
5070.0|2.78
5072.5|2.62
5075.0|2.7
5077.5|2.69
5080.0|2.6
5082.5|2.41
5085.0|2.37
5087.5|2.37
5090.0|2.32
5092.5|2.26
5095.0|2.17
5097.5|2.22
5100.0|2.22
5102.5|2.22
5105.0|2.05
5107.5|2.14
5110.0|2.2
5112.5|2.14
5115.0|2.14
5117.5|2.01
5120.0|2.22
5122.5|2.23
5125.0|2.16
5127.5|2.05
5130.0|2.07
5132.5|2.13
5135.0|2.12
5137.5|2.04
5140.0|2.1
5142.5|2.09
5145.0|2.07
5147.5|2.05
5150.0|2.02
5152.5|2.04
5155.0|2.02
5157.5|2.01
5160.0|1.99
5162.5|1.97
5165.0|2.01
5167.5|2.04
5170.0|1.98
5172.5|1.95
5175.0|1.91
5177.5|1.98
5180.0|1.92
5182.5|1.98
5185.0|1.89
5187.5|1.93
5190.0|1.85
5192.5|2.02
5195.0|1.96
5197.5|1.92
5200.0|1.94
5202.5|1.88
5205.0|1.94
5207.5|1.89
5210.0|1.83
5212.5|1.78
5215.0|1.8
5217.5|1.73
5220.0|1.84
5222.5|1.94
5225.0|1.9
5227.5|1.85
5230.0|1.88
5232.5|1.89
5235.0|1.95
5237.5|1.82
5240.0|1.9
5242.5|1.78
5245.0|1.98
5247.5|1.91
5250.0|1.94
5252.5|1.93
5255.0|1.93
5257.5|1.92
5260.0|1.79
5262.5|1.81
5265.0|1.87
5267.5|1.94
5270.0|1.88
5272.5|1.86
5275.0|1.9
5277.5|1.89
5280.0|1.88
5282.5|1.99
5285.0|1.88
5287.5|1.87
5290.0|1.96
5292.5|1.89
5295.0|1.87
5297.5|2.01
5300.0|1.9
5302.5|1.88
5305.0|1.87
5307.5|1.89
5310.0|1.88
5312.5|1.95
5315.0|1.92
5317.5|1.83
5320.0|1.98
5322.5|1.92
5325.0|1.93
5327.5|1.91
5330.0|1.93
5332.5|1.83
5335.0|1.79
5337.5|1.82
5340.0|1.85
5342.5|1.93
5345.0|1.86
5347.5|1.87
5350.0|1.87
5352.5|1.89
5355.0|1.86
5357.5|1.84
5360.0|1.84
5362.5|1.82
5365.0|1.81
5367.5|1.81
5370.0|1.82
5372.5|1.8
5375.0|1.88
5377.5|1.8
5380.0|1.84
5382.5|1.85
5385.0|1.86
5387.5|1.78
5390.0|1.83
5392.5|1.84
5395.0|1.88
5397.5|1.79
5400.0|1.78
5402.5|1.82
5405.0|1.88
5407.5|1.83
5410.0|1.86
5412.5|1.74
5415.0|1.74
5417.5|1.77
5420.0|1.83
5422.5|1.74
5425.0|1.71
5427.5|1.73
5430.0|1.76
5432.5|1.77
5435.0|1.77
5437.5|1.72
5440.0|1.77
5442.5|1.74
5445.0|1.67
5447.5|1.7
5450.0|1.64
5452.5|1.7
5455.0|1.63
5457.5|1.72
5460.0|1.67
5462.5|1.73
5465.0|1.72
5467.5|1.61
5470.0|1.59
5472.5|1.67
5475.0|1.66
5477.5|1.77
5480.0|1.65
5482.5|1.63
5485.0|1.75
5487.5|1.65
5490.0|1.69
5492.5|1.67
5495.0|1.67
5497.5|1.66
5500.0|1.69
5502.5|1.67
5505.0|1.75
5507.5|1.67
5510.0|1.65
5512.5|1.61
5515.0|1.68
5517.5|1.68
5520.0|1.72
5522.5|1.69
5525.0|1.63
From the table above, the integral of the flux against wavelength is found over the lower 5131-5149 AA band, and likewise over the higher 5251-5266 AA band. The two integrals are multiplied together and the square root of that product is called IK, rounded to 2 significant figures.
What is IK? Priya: 32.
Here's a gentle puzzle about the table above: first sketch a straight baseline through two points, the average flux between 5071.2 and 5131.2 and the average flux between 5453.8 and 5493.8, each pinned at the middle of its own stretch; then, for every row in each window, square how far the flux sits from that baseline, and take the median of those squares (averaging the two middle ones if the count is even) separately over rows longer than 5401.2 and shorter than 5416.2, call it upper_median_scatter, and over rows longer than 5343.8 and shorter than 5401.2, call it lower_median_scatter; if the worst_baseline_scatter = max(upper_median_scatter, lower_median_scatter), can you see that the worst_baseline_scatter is 0.0017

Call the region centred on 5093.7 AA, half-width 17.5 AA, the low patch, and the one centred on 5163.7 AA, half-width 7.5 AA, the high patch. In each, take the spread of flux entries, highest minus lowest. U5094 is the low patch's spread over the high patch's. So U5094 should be 9.1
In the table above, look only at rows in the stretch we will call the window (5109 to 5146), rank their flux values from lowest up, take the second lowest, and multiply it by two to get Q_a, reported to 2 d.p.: 4.08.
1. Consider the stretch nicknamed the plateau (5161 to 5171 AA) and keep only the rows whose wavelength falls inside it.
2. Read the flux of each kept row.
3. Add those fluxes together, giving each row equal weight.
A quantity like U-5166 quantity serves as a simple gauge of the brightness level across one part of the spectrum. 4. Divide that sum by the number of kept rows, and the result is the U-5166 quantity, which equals 2.00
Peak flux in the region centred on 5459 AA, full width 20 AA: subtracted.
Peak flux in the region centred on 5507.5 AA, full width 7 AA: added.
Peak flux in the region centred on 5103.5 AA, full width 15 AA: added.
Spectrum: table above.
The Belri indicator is 2.2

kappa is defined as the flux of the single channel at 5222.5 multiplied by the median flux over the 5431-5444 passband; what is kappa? 3.43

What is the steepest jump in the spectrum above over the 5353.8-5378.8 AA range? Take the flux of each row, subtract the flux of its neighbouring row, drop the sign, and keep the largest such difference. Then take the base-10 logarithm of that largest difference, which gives -1.10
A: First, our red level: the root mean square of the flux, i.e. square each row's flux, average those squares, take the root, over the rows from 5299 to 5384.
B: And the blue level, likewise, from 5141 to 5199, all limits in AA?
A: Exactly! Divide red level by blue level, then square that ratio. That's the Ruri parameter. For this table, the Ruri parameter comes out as 0.89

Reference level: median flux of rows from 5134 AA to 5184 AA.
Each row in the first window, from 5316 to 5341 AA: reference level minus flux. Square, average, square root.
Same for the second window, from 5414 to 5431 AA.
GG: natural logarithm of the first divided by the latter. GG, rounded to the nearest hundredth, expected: -0.57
